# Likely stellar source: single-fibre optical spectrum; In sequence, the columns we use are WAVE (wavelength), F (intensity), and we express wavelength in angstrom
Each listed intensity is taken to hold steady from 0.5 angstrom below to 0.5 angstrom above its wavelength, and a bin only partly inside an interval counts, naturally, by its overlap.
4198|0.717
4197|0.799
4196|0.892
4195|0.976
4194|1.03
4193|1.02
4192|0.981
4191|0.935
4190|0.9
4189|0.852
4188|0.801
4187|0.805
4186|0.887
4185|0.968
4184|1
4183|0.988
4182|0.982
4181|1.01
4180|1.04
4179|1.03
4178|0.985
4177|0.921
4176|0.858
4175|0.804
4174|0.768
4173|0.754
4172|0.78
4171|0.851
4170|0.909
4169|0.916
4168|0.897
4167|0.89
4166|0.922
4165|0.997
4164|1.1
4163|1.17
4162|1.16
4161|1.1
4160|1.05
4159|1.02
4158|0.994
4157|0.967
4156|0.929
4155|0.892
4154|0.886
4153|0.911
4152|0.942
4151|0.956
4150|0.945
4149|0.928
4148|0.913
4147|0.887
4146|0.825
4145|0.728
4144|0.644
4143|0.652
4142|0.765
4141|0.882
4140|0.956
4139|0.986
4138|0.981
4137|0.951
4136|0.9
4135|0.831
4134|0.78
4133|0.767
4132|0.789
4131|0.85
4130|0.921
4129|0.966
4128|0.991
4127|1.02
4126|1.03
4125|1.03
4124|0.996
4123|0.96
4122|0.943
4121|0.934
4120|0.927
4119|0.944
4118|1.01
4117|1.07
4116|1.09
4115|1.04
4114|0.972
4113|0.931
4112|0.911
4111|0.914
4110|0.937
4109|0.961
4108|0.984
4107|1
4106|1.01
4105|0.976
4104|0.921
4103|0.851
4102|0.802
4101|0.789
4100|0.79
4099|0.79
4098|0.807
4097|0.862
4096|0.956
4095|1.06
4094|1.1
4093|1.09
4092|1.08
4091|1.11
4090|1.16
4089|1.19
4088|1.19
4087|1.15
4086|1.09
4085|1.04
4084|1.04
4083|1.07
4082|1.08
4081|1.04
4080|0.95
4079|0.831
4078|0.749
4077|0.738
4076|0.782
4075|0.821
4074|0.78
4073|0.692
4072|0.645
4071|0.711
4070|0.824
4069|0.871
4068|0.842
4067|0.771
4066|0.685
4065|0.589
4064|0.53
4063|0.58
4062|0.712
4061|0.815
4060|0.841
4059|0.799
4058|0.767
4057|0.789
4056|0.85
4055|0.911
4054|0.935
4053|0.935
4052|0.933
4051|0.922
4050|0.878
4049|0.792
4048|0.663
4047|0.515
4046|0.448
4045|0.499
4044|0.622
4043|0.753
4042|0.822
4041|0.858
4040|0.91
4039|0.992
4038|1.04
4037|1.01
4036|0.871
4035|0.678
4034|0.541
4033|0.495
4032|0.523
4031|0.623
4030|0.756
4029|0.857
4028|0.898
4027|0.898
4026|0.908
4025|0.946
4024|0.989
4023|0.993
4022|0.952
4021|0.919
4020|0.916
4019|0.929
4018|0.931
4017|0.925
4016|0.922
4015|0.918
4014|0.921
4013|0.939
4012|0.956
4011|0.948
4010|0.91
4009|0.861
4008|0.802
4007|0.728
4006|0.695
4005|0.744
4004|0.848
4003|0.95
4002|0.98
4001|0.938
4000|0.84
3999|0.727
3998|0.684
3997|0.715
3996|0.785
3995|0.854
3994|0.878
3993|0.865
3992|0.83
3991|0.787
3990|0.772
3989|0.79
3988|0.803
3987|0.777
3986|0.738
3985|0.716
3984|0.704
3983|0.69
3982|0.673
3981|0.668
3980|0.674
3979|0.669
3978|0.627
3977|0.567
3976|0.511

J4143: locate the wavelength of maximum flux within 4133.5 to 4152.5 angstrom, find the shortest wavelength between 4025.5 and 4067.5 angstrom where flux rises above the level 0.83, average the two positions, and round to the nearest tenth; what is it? 4082.5 angstrom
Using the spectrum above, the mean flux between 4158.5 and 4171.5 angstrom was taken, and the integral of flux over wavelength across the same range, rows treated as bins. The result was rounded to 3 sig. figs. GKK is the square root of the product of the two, 3.60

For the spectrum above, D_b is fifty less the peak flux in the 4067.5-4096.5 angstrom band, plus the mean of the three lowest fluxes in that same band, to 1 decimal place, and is 49.5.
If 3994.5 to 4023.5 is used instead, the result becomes 49.7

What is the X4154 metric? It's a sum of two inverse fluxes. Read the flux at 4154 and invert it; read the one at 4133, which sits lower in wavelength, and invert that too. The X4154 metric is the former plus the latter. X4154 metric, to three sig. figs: 2.43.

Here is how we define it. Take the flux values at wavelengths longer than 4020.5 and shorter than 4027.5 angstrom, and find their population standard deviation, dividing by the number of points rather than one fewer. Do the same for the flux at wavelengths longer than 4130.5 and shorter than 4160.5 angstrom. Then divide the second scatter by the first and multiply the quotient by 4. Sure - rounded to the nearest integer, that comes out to 12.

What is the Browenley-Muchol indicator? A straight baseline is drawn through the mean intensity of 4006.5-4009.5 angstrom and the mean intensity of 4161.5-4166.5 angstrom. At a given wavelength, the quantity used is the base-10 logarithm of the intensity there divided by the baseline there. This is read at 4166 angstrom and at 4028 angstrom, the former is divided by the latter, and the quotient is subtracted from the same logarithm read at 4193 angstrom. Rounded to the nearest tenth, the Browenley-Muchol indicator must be 1.9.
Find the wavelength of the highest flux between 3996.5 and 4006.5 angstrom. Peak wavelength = 4002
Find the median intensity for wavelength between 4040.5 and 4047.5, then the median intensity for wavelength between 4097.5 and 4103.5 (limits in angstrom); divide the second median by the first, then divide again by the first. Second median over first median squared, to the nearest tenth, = 2.1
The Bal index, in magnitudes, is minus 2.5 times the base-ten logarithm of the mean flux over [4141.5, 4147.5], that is 0.31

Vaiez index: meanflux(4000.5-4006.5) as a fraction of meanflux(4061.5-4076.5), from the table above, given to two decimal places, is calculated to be 1.19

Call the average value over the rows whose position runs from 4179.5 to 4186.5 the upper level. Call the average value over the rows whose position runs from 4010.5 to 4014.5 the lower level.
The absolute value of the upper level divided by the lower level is 1.0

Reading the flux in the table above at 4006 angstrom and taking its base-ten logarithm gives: -0.16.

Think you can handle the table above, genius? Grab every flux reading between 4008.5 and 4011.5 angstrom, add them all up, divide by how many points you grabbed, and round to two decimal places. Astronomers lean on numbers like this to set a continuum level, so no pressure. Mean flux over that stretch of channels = 0.91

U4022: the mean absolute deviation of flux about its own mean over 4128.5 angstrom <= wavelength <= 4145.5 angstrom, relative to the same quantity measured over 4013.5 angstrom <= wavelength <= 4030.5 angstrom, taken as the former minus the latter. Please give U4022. 0.063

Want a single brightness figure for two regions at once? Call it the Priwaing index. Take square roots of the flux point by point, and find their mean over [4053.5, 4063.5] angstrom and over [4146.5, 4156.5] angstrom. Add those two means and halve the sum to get 0.93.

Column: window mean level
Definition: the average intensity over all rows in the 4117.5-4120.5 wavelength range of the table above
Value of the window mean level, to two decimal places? 0.96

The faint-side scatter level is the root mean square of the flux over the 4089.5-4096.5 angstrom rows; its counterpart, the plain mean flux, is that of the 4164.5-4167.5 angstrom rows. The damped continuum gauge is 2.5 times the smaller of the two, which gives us 2.3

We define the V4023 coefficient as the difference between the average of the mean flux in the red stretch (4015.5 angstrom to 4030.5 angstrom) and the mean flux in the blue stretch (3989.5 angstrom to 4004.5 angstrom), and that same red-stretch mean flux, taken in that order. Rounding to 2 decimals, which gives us -0.04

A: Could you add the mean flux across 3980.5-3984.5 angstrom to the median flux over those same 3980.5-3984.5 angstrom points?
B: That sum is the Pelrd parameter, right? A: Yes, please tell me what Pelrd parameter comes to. 1.37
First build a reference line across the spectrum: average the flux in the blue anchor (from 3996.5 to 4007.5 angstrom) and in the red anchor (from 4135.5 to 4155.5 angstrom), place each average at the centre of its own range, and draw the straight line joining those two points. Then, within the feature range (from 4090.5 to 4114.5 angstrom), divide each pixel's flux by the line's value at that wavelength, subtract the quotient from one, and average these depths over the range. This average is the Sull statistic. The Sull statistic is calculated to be -0.10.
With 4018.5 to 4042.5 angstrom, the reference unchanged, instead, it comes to -0.03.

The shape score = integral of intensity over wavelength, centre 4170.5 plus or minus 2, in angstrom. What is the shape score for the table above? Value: 3.46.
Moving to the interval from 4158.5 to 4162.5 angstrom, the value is 4.33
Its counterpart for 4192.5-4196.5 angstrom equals 3.92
